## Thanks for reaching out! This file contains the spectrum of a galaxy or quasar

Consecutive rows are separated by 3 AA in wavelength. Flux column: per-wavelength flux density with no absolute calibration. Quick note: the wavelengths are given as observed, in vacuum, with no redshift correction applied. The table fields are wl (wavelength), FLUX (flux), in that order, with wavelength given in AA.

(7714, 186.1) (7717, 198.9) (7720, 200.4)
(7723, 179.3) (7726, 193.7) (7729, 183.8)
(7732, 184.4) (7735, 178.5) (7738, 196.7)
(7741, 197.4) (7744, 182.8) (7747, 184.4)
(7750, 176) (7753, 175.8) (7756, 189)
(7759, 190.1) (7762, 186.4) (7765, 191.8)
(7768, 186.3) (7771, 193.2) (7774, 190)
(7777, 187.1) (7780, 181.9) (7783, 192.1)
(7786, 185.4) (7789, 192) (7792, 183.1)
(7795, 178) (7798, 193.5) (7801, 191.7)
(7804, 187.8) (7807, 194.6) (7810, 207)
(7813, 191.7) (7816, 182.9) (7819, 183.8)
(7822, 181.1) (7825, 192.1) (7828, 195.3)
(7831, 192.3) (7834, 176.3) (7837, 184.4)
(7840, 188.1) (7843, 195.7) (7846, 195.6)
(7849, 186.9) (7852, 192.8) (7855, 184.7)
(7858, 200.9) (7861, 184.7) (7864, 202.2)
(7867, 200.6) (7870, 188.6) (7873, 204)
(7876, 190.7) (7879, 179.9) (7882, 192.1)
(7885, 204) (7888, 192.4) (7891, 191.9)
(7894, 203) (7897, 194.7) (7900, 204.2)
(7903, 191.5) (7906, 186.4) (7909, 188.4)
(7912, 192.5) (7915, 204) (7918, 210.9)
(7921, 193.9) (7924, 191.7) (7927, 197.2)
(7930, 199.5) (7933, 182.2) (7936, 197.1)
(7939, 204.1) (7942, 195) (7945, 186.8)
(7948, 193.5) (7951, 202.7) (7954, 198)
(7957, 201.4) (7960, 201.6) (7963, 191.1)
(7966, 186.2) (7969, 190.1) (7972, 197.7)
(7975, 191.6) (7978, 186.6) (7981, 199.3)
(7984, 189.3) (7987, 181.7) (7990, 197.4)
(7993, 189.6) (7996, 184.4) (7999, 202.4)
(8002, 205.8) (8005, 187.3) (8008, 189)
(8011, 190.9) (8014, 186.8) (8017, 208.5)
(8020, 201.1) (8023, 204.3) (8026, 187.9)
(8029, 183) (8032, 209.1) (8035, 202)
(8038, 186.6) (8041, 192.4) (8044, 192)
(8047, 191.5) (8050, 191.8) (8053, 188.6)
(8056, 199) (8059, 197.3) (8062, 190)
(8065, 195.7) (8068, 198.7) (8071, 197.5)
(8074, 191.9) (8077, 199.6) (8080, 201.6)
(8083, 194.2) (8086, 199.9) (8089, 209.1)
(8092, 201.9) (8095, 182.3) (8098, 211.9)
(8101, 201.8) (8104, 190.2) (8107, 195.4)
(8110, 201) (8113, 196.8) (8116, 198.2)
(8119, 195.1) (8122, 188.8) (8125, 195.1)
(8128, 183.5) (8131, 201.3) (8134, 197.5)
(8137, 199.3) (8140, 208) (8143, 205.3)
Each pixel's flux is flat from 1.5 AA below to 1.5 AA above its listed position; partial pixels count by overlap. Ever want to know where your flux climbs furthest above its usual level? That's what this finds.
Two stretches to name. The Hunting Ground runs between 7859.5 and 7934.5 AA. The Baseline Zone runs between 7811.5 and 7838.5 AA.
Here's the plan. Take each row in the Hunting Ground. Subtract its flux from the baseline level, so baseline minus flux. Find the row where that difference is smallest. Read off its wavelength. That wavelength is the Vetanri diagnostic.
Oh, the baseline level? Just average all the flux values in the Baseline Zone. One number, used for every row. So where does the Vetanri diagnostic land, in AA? 7918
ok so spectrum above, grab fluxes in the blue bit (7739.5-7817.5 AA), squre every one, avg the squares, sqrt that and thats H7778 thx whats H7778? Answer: 188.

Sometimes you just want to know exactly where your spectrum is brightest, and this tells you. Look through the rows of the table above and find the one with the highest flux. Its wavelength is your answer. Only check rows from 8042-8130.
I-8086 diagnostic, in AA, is 8098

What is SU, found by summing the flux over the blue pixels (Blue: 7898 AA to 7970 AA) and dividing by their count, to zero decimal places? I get 195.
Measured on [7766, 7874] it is 190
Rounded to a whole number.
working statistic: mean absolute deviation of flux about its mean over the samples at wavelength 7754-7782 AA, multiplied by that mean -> 502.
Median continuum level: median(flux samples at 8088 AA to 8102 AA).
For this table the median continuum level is 202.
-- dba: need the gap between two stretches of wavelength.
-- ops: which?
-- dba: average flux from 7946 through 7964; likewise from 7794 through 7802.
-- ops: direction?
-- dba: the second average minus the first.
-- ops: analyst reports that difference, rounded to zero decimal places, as -10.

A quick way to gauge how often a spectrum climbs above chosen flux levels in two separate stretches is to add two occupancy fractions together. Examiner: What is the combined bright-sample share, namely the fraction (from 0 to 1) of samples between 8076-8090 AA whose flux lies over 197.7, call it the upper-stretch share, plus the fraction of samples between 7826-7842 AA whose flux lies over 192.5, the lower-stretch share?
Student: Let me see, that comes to 1.00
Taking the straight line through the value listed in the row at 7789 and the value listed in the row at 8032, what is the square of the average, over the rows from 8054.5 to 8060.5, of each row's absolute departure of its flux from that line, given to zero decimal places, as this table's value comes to 162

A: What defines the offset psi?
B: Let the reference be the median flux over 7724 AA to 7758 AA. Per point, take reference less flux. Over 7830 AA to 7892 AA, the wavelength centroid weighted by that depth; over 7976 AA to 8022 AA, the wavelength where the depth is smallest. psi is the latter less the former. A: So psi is 150.3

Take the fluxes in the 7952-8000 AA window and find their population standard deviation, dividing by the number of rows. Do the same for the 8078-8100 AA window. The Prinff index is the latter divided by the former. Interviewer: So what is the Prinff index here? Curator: 1.4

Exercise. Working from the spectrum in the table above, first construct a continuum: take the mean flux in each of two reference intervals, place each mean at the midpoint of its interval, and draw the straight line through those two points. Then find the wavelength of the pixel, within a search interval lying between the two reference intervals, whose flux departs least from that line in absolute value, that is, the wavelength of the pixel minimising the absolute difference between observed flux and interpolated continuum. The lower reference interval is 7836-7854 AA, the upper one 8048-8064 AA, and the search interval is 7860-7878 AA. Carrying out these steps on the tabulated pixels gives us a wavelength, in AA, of 7876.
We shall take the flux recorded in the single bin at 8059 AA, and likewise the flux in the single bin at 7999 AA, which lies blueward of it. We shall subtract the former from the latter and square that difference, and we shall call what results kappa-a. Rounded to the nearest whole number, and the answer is 26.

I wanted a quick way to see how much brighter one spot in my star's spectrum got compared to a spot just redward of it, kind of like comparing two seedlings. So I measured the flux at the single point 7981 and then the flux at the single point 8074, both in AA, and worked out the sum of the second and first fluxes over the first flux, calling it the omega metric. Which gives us 1.96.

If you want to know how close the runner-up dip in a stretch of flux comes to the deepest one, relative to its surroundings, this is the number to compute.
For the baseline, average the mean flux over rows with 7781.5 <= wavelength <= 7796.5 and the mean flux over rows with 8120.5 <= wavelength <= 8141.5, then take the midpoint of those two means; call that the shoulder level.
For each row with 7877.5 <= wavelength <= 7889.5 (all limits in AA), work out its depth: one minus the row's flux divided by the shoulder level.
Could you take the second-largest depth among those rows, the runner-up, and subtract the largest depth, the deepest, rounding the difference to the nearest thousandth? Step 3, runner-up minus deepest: -0.064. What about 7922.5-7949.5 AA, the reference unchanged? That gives -0.024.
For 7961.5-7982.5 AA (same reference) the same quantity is -0.002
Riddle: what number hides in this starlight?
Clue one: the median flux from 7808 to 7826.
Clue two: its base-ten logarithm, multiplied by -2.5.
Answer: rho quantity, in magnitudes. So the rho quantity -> -5.68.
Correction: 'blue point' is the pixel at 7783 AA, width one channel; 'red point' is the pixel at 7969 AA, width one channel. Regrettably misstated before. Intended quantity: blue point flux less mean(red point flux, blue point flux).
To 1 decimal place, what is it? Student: 1.0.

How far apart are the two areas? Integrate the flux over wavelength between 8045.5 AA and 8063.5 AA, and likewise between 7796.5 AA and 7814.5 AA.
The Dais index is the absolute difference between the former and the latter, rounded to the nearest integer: 24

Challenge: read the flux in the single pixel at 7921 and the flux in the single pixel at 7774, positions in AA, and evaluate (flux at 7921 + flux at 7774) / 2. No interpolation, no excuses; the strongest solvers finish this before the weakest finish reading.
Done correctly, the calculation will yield 192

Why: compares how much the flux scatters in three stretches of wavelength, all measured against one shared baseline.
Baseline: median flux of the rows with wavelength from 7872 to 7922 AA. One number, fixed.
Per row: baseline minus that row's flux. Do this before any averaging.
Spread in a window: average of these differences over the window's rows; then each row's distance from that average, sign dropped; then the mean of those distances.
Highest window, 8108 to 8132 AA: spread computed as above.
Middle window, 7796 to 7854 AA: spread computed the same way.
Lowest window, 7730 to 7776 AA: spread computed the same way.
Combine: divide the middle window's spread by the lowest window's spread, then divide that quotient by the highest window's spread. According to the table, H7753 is 0.22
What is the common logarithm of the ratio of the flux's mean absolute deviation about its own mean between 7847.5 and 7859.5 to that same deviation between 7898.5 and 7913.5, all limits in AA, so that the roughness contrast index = 0.08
